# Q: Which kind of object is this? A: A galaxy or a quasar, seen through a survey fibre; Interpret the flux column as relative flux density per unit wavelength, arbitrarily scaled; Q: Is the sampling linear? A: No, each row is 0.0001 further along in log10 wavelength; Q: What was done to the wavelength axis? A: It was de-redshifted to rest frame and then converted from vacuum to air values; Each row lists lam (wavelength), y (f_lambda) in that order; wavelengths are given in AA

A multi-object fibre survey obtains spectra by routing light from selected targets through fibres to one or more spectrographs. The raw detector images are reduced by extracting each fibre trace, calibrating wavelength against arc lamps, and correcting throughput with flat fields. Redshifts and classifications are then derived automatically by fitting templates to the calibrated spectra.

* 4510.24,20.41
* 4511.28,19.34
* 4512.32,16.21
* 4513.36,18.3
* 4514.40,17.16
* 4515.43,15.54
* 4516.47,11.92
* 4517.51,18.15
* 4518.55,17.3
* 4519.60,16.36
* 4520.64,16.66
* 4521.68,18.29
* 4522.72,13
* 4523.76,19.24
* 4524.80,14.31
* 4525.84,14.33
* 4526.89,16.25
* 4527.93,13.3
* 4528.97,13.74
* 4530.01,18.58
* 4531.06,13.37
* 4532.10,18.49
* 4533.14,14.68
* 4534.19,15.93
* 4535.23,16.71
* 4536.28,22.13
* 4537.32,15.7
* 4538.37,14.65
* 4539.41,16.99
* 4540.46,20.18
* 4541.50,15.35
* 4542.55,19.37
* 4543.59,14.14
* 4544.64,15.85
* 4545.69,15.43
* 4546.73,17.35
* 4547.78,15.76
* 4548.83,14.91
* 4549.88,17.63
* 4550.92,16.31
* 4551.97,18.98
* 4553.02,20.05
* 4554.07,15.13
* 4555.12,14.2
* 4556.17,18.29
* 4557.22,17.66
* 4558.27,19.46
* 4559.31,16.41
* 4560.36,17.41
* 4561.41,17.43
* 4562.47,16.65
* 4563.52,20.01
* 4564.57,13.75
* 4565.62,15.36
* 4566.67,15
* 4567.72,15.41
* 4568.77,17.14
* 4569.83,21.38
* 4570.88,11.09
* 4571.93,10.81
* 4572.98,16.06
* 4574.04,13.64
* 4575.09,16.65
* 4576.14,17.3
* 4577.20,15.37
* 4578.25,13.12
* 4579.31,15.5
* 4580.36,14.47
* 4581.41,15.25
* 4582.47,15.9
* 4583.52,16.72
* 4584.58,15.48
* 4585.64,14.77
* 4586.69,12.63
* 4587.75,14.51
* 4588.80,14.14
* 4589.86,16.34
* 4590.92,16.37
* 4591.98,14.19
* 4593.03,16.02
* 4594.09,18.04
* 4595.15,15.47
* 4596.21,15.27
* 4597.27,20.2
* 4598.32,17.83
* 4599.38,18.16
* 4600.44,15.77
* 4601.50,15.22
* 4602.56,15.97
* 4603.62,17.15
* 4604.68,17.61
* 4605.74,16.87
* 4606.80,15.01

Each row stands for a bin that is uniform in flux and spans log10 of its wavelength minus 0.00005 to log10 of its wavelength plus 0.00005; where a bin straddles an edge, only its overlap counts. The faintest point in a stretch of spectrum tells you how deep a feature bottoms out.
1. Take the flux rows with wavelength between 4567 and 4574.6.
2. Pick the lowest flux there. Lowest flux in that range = 10.81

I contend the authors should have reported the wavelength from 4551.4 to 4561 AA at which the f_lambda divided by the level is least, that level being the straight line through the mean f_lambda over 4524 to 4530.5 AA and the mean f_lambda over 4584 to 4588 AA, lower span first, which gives 4555.12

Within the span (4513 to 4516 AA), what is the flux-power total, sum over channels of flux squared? 871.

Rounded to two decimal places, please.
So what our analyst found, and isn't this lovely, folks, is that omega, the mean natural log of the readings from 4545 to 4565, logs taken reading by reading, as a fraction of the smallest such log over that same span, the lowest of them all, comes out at 1.08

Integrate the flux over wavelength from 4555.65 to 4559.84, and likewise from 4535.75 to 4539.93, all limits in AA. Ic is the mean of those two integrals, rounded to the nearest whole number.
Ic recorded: 74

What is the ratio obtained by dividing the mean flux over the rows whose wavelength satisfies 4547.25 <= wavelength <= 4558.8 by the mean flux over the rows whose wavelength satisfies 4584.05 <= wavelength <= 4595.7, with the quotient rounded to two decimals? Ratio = 1.12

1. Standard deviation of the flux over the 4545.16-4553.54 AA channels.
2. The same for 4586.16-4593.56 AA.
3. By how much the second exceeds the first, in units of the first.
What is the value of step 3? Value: -0.22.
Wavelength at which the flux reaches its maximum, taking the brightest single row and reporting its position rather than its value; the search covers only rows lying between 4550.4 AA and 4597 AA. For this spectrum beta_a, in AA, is 4569.83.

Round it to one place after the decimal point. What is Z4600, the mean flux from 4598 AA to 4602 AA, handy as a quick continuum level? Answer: 16.7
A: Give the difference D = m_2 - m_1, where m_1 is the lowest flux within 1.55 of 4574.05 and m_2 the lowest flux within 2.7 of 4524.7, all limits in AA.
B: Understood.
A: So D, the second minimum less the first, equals -1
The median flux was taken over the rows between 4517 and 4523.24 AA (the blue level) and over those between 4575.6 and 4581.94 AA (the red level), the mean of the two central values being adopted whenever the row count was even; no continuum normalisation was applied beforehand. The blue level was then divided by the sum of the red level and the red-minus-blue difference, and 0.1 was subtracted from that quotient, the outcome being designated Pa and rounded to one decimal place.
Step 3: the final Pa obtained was 1.1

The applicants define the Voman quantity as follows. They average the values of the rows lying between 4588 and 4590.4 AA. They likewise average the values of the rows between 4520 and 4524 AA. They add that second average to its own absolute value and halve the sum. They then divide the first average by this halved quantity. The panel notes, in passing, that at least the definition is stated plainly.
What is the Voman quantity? 0.91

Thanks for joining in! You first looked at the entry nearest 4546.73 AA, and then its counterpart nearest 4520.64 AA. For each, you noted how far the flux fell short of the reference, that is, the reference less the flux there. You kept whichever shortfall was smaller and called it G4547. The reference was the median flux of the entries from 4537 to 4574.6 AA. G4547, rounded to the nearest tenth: -1.2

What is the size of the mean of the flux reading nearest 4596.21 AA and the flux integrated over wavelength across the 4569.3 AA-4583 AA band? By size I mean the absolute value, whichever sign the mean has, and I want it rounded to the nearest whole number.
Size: 111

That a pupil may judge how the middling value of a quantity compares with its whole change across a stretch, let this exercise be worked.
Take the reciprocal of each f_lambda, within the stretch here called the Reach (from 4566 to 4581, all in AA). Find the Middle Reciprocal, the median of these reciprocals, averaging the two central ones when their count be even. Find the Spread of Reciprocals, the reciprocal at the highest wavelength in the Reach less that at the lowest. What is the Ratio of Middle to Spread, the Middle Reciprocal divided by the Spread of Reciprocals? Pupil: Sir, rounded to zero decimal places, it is 27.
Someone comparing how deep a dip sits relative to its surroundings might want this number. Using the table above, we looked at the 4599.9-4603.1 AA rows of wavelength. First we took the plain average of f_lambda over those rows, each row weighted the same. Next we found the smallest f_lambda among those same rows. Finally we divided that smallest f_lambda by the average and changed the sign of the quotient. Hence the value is -0.972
